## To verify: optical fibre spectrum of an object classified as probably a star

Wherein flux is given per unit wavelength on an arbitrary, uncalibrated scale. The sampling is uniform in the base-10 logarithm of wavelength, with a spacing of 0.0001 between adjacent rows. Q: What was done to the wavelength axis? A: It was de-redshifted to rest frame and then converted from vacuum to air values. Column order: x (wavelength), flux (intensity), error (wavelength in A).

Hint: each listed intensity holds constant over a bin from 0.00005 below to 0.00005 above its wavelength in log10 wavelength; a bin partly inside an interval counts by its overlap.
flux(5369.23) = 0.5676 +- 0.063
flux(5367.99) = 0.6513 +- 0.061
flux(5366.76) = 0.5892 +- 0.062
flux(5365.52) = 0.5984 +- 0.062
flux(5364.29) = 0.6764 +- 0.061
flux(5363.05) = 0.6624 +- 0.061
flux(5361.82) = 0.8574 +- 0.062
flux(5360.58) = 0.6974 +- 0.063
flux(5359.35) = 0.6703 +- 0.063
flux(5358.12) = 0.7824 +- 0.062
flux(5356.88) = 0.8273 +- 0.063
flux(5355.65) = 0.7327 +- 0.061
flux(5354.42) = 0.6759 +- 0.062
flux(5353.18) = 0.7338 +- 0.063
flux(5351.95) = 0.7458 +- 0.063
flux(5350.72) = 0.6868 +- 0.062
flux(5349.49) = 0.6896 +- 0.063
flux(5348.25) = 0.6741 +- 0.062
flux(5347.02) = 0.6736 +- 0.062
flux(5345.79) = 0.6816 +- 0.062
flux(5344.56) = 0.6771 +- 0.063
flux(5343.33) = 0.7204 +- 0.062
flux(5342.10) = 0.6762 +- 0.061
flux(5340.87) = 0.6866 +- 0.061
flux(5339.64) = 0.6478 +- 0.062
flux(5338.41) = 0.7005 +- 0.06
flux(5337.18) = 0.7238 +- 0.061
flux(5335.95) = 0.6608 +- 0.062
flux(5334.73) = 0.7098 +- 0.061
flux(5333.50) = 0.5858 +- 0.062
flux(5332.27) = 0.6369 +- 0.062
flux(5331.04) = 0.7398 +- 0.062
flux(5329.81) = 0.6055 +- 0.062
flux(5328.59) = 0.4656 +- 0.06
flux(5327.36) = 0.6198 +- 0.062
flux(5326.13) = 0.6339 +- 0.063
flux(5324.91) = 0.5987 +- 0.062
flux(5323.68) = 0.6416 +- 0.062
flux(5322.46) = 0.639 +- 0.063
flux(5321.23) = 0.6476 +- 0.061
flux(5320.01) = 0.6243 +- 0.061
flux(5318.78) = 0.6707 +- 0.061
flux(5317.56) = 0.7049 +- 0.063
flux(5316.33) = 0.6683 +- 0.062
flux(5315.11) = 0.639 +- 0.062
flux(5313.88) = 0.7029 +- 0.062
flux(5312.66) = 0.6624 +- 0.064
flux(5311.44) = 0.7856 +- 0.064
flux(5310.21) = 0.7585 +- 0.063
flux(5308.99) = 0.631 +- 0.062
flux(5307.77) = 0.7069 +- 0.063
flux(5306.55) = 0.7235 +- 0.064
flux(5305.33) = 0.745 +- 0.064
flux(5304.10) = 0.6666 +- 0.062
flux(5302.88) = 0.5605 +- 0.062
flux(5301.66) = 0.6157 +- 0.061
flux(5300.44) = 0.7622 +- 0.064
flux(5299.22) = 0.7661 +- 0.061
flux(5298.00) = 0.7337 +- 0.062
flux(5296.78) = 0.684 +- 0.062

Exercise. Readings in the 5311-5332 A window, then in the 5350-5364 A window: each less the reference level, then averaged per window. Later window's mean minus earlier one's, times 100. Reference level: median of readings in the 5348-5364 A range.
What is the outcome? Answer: 8.4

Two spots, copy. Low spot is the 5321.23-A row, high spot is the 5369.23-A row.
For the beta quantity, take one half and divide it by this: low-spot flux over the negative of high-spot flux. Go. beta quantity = -0.44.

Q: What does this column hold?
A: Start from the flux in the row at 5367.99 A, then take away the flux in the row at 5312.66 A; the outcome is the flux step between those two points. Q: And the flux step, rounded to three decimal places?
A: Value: -0.011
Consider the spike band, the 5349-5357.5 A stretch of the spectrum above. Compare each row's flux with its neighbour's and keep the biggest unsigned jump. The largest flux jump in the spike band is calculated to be 0.09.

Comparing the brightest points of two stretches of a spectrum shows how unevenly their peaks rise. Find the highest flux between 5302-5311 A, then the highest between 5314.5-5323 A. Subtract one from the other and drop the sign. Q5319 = 0.054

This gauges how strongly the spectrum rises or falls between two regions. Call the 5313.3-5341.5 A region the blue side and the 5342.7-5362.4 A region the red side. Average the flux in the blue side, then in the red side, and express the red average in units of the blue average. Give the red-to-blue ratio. 1.11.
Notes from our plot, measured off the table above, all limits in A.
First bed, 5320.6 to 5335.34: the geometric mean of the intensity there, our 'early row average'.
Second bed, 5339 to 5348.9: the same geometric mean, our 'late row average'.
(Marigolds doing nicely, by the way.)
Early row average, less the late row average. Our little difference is -0.056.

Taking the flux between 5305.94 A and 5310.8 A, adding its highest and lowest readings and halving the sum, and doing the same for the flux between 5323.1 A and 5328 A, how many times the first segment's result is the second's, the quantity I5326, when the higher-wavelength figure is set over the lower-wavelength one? 0.89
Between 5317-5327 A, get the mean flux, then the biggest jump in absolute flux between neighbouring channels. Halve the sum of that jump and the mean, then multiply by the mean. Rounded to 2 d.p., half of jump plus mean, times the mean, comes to 0.22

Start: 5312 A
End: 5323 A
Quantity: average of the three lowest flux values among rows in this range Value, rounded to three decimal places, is 0.634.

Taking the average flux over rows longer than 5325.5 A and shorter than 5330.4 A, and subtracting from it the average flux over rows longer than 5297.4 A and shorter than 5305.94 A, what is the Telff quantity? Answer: -0.11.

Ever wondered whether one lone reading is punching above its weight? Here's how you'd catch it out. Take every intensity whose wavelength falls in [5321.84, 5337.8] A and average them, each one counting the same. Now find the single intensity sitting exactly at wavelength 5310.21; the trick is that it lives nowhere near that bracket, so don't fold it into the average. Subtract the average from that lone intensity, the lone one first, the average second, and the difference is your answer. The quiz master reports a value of 0.12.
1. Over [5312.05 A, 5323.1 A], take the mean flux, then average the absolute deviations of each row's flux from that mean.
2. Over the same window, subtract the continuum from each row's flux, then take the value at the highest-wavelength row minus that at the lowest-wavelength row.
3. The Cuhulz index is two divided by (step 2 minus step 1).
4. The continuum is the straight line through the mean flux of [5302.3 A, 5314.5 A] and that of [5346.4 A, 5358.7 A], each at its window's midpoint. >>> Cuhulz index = -39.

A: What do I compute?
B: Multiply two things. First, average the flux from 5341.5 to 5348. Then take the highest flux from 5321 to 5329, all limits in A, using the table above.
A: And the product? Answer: 0.444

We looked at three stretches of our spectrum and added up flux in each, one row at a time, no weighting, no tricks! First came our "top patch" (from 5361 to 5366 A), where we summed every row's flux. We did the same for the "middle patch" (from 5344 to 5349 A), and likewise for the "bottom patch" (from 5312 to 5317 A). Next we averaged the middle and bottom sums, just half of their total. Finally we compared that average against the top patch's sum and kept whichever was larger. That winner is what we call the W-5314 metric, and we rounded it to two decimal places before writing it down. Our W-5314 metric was 2.79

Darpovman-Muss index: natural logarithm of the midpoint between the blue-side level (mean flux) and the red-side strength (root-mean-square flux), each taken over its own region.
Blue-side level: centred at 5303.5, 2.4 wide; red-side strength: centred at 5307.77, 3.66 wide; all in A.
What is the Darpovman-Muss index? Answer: -0.429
